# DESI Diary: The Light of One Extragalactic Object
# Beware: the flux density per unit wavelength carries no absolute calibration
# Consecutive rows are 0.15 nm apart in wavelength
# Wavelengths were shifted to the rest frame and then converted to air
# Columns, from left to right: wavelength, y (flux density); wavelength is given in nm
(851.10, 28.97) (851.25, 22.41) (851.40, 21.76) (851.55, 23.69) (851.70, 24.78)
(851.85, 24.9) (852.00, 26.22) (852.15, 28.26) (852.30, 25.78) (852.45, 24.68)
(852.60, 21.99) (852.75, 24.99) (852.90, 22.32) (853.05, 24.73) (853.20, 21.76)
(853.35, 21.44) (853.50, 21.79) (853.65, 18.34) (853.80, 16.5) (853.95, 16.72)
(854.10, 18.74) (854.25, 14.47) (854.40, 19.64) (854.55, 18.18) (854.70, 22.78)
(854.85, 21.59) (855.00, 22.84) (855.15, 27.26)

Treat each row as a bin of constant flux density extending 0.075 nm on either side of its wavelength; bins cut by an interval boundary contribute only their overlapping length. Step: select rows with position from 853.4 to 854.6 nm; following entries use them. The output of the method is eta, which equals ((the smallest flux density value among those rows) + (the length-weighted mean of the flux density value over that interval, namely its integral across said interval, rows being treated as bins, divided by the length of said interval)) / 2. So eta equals 16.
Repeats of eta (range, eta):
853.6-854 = 17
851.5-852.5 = 25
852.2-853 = 23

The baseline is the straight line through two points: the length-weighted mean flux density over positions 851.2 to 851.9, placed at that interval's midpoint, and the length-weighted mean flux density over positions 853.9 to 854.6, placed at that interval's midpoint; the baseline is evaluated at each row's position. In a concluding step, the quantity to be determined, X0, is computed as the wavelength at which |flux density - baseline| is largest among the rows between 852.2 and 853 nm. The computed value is 852.75 nm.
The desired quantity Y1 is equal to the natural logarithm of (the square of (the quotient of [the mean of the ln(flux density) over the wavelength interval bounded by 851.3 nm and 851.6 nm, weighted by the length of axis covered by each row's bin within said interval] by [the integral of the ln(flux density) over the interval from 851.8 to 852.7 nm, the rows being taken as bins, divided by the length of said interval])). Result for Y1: -0.07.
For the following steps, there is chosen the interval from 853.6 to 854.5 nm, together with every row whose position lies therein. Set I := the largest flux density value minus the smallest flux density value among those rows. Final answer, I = 5.2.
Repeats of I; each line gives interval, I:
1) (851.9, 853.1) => 6.3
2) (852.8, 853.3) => 3.0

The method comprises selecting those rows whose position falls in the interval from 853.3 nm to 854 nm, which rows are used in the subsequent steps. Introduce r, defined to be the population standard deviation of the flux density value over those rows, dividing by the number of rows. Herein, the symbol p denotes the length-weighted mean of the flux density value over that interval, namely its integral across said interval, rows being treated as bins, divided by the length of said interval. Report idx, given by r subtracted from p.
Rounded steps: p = 19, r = 2.26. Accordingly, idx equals 16.7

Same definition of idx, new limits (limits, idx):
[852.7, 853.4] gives 21.5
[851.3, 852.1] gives 22.8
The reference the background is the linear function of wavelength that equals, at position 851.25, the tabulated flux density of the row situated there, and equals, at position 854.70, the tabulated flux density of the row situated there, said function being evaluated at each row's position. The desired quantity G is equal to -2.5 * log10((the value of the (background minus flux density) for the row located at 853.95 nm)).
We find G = -1.9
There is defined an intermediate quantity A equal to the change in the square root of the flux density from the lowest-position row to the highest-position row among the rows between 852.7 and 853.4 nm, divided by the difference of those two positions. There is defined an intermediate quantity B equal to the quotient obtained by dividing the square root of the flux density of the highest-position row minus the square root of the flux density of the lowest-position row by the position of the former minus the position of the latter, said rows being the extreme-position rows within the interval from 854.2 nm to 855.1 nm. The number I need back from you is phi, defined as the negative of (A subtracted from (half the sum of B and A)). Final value -0.96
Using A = -0.61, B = 1.3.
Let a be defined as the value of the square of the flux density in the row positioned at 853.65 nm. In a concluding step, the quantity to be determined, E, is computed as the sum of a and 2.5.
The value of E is 339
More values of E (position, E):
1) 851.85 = 623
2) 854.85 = 469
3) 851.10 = 842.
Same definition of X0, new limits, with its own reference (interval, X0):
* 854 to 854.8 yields 854.70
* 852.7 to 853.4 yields 853.05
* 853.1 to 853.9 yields 853.50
